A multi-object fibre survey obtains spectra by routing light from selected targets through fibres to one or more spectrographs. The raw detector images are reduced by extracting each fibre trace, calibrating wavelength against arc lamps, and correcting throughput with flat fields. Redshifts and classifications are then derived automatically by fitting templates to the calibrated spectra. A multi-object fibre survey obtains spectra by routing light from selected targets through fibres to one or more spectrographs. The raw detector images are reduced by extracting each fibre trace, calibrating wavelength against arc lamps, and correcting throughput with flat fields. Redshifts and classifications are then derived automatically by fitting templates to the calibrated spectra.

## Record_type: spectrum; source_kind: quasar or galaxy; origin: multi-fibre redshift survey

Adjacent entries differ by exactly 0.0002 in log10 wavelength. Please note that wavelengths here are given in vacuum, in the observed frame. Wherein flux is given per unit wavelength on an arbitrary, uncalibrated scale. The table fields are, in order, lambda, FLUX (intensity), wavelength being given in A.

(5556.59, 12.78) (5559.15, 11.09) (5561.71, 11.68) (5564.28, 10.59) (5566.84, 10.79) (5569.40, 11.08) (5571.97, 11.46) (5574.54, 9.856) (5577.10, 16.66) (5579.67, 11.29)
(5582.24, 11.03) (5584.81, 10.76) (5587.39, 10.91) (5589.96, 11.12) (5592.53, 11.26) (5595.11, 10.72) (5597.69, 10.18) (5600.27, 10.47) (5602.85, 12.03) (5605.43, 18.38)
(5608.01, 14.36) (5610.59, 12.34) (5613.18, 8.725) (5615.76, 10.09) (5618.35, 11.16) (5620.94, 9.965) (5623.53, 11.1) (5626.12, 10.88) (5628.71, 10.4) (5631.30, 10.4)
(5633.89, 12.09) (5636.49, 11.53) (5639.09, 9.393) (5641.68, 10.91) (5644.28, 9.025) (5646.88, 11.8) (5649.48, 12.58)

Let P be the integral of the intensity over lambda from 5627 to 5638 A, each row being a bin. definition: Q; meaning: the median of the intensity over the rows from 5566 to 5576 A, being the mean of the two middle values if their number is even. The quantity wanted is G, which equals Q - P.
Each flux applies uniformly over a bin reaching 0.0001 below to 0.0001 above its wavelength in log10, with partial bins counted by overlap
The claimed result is -111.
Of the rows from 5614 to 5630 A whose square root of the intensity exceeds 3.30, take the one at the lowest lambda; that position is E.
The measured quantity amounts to 5618.35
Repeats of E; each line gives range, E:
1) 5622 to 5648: 5623.53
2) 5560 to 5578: 5561.71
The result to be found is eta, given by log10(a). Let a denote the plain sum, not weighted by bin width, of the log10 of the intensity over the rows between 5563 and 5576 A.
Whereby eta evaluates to 0.71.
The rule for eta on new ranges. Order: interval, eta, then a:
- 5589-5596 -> 0.50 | 3.1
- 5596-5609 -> 0.74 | 5.5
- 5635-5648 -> 0.71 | 5.1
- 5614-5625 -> 0.61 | 4.1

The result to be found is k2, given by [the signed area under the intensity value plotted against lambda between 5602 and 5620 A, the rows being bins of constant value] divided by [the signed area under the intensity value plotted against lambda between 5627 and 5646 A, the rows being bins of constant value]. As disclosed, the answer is 1.11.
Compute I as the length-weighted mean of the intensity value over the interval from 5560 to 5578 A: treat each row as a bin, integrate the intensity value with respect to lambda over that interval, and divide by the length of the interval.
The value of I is 11.6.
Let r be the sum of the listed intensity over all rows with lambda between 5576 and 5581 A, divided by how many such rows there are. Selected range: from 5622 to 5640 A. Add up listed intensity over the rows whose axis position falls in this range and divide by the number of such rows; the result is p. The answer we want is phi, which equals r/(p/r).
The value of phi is 18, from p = 10.8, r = 14.0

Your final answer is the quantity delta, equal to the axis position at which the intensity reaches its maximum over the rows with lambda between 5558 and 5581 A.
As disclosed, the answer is 5577.10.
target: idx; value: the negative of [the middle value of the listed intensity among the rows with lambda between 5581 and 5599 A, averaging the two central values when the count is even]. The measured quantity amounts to -10.9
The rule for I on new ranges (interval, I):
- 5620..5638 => 10.9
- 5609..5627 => 10.7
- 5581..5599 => 10.8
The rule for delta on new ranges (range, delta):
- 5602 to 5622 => 5605.43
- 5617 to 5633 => 5618.35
